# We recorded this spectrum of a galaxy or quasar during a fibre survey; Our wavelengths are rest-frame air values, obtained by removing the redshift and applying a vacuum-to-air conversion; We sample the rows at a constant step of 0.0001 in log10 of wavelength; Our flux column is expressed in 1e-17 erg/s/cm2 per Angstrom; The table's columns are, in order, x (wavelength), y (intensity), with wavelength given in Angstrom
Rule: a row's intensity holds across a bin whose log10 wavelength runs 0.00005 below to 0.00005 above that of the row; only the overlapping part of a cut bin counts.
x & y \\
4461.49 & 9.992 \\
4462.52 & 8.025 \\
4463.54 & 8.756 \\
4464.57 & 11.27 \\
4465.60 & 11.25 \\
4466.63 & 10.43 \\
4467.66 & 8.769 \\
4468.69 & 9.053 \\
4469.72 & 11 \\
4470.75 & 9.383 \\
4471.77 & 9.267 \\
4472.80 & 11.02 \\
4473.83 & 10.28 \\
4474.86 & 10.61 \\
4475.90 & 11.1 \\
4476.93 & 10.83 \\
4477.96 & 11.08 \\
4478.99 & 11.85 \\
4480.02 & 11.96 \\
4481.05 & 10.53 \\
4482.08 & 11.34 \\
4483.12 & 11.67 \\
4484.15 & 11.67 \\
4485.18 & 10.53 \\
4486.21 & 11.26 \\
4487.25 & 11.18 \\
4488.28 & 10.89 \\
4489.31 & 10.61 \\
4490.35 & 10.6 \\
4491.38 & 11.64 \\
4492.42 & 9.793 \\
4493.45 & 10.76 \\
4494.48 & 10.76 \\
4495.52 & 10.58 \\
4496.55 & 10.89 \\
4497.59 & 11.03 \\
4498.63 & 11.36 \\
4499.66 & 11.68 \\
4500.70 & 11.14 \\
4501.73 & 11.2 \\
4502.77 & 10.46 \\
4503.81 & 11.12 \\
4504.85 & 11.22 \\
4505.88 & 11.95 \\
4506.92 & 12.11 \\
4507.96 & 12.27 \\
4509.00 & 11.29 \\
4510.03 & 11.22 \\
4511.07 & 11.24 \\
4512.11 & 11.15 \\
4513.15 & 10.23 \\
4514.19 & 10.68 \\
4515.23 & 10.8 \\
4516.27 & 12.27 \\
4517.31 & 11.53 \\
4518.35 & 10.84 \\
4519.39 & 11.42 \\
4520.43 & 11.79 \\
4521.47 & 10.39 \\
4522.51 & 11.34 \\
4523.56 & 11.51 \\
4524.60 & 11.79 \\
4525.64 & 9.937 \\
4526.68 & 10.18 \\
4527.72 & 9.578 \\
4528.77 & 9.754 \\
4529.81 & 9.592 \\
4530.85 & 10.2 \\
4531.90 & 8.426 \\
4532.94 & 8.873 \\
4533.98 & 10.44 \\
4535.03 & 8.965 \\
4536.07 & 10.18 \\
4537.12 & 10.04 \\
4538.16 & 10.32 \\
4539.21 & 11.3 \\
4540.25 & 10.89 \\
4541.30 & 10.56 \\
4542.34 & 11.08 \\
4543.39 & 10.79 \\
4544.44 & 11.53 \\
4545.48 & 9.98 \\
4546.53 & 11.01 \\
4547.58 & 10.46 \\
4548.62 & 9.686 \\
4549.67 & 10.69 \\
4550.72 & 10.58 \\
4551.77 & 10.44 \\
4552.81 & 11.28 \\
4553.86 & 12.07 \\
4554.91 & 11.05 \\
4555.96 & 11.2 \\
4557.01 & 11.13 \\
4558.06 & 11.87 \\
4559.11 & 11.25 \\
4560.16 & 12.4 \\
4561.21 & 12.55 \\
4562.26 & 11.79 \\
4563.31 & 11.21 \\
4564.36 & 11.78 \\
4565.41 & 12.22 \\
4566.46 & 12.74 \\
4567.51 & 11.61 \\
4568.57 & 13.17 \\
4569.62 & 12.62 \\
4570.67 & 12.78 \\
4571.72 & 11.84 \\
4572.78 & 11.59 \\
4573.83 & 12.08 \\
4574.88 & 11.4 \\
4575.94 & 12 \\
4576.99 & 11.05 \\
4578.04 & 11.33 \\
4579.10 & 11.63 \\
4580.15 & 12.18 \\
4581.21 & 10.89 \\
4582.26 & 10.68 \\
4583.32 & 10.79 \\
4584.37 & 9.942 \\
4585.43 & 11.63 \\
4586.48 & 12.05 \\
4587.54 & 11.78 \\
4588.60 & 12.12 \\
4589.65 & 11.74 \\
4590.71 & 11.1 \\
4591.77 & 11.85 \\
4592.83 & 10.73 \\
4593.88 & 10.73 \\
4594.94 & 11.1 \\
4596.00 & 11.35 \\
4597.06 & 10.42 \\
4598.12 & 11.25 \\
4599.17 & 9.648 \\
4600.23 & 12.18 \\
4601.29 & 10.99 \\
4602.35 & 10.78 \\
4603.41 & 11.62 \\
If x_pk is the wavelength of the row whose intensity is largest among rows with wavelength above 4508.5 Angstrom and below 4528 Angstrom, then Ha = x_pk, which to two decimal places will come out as 4516.27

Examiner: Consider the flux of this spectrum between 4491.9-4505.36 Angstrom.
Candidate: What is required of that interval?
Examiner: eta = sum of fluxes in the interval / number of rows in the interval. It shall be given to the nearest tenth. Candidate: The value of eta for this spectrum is 10.9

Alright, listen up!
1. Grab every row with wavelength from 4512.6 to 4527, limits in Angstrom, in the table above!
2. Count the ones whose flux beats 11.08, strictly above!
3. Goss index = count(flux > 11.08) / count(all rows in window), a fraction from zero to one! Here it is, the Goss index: 0.50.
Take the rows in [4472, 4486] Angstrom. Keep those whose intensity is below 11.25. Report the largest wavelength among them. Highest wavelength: 4485.18 Angstrom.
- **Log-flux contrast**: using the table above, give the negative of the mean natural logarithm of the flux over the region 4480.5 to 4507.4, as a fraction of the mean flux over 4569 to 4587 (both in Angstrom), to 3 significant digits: -0.208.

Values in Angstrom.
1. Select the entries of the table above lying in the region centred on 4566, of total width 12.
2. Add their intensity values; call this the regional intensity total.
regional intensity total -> 147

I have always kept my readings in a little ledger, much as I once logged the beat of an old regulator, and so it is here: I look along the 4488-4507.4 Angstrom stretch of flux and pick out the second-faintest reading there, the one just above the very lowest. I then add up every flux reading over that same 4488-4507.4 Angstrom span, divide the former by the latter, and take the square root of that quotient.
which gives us 0.223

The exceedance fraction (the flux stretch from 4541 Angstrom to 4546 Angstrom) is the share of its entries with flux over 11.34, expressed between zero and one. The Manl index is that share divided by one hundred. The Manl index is 0.0020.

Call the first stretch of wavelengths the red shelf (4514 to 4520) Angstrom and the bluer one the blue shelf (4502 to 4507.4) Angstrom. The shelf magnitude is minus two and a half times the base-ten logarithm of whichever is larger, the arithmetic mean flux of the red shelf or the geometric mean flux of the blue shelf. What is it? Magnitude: -2.64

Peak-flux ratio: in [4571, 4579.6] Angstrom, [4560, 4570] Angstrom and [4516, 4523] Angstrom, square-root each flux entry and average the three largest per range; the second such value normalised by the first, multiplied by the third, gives 3.57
